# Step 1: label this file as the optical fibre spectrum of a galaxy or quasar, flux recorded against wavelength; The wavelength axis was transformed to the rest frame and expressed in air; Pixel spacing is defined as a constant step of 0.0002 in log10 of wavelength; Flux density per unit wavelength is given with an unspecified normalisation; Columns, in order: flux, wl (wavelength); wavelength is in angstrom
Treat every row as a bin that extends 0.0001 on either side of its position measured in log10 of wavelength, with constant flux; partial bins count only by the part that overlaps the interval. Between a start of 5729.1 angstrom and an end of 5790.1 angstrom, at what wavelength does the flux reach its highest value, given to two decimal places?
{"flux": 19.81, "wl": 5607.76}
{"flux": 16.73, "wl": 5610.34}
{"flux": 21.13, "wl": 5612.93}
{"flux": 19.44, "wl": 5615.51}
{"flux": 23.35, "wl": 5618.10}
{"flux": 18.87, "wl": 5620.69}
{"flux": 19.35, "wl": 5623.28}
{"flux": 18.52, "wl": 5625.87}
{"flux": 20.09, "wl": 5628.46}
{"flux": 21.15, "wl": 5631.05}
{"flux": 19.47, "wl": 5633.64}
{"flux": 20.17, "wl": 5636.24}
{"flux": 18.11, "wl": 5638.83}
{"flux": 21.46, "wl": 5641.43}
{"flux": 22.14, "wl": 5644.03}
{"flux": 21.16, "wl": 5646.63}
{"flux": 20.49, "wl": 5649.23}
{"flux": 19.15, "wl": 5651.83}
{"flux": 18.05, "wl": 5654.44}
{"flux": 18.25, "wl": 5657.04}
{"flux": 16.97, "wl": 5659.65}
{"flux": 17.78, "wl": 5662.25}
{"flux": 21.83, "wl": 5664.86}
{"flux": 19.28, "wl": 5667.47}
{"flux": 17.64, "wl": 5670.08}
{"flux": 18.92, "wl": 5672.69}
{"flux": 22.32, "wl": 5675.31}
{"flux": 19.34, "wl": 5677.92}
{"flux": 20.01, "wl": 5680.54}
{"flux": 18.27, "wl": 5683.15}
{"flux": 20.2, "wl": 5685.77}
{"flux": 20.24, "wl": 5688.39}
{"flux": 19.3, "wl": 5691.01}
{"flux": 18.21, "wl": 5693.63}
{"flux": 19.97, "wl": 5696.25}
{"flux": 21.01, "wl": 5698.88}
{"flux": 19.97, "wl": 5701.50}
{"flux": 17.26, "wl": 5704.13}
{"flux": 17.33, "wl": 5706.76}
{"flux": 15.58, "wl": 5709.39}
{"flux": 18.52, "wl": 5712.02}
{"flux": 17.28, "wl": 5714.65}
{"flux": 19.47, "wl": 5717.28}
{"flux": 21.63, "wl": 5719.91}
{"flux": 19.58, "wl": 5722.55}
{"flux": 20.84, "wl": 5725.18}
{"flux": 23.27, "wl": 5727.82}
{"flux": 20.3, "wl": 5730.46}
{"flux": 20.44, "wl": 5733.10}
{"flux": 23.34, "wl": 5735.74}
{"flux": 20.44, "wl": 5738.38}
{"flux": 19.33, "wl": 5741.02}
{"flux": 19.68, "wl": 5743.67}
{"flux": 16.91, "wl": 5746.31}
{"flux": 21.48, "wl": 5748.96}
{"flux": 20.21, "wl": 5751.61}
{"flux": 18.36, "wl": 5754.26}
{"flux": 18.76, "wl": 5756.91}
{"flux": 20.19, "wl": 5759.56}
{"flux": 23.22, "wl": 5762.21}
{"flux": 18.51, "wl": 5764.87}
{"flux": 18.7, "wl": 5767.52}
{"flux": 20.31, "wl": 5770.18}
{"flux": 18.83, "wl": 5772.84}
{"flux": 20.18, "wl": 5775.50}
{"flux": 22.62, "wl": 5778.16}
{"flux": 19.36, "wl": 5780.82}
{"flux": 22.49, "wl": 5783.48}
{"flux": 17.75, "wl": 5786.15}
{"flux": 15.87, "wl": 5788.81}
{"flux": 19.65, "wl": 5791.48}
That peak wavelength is 5735.74 angstrom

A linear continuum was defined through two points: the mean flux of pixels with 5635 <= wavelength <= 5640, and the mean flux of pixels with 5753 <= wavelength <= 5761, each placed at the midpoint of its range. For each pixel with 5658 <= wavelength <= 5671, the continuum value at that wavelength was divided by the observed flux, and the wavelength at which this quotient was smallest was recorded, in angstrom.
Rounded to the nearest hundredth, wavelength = 5664.86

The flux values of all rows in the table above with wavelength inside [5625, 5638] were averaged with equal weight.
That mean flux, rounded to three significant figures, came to 19.9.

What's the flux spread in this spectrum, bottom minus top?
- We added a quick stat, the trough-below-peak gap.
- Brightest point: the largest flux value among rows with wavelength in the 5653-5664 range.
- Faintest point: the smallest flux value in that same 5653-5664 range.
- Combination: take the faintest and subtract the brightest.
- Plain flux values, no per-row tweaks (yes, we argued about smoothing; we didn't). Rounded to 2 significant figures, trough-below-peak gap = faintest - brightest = -1.3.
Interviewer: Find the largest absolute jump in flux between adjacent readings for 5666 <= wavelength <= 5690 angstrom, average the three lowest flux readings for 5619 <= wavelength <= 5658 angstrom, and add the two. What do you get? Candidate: 21.5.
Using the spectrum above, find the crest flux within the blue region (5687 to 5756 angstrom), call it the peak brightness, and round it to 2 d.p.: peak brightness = 23.34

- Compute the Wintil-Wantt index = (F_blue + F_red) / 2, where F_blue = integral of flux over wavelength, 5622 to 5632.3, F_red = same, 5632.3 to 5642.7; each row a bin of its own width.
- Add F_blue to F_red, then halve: 205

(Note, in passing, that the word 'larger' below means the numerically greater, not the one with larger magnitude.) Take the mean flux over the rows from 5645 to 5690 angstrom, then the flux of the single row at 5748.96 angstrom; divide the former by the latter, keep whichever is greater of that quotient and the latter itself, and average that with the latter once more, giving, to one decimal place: 21.5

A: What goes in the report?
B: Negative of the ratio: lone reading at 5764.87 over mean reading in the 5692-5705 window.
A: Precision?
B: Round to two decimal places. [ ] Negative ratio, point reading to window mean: -0.96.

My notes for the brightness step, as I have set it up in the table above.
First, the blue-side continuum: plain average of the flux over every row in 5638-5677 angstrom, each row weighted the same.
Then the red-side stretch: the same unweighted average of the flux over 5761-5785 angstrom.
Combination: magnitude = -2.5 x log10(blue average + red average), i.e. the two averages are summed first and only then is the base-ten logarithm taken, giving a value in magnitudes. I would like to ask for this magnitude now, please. -4.01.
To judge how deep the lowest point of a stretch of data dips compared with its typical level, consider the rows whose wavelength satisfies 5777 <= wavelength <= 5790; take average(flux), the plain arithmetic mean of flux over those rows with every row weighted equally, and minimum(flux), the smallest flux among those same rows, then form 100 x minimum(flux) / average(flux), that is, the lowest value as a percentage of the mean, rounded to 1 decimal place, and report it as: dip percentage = 80.9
